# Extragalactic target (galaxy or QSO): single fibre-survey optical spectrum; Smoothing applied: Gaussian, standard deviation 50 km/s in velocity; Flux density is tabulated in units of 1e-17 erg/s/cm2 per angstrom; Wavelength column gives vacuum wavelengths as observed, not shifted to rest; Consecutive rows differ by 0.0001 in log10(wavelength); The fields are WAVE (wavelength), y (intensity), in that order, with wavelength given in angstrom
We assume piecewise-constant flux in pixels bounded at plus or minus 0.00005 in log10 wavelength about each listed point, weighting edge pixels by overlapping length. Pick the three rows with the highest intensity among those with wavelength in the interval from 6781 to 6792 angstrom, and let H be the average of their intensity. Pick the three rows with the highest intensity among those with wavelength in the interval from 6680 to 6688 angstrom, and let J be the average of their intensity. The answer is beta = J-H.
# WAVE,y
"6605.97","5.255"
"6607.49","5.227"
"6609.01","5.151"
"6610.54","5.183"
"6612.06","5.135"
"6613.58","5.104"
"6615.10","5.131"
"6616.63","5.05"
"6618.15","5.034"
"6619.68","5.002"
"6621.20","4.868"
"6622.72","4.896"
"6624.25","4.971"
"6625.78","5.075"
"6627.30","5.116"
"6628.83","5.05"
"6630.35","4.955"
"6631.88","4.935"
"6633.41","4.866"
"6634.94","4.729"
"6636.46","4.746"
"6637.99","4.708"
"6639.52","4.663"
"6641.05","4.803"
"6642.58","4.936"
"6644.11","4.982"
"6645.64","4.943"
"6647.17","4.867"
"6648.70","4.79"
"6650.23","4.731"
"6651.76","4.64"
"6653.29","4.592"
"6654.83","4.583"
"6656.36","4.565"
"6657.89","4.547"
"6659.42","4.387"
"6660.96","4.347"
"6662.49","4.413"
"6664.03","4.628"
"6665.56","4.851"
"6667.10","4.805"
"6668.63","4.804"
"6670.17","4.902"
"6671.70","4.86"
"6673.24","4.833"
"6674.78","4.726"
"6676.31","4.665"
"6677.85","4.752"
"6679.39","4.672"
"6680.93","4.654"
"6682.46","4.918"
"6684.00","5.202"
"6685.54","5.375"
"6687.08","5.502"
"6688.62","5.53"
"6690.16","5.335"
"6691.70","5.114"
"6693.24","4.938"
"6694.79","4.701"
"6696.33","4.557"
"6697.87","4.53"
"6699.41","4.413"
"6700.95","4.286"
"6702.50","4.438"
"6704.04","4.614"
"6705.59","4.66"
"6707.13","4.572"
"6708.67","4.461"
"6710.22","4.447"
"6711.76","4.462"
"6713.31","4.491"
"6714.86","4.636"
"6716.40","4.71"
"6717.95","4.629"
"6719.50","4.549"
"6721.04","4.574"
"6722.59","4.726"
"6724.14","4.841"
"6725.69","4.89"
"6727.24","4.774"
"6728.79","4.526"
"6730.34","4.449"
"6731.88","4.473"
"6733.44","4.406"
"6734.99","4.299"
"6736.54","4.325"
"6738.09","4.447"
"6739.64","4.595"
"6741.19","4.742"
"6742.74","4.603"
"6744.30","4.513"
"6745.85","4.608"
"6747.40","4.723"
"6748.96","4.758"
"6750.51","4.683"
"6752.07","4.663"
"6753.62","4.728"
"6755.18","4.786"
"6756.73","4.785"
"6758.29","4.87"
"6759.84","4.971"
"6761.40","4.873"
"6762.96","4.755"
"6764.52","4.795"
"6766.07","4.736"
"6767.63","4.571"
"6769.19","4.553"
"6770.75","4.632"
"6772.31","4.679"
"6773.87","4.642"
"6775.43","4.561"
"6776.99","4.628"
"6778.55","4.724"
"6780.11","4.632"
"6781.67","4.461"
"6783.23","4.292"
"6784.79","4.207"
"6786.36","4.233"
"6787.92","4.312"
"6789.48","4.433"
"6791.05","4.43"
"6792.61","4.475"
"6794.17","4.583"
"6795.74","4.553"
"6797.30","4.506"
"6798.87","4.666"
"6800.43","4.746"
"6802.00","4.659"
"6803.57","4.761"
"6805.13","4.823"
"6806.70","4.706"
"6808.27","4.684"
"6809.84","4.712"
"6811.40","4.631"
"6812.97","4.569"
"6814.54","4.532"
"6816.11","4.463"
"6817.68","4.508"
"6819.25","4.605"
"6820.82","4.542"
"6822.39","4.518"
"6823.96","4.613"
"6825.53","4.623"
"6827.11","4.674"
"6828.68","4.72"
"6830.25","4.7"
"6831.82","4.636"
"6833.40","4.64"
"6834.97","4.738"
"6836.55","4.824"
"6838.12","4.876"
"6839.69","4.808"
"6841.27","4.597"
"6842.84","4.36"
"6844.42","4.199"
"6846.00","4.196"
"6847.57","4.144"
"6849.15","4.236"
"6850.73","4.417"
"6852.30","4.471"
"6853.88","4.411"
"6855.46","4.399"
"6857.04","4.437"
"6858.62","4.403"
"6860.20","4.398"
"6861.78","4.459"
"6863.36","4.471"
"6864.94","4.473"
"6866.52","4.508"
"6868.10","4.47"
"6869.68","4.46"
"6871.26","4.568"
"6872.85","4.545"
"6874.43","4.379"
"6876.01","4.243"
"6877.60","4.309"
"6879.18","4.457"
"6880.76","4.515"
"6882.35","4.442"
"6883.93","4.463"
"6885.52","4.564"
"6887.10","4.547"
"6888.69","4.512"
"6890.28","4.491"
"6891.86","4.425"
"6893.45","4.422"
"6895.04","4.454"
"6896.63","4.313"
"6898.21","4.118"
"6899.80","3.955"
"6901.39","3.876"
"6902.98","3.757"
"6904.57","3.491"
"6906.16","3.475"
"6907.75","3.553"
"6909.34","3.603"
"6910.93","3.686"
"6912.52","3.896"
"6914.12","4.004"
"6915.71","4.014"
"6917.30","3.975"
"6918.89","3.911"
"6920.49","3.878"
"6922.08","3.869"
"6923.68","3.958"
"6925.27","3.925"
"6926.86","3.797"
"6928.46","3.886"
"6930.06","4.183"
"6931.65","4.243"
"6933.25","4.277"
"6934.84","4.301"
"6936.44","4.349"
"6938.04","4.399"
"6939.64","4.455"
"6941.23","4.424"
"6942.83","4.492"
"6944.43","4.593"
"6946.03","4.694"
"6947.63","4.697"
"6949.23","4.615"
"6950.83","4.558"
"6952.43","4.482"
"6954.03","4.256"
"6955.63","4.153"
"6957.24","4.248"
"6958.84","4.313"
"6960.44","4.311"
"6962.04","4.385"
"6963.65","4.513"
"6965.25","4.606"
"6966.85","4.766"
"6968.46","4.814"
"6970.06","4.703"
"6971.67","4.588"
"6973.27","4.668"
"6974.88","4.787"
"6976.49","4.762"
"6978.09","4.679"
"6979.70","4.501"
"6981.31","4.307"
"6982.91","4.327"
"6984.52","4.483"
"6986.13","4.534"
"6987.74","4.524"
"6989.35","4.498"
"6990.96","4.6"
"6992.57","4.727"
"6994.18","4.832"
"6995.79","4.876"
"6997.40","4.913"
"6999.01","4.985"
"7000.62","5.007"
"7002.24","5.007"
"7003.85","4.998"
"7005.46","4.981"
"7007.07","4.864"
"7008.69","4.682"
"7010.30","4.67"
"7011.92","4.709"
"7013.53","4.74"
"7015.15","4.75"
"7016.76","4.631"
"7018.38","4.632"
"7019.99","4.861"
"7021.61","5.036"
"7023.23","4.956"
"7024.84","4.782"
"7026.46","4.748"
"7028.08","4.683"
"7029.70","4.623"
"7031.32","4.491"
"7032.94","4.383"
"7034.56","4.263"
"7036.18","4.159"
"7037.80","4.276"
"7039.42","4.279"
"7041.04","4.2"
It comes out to 0.92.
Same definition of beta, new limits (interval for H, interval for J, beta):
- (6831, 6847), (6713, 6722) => -0.18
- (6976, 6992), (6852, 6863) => -0.22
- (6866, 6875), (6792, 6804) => 0.18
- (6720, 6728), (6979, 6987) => -0.33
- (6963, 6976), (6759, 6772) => 0.09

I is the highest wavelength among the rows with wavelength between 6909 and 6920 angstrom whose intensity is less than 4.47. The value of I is 6918.89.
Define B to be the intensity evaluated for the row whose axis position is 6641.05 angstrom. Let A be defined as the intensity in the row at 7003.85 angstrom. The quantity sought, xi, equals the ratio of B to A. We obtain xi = 0.96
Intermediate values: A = 4.998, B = 4.803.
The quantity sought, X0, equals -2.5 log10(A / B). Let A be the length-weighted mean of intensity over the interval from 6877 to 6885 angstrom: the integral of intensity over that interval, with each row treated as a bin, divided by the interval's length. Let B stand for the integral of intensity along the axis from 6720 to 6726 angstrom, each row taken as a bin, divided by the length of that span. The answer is 0.07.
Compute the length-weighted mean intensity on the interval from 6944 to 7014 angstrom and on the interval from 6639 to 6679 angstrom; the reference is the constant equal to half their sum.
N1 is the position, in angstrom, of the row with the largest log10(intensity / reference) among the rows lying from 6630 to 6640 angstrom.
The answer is 6630.35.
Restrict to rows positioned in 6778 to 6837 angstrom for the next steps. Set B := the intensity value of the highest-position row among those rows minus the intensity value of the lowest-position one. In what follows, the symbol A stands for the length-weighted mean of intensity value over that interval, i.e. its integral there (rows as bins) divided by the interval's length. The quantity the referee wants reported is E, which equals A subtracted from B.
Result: -4.5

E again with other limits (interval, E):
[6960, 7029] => -4.3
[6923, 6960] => -4.0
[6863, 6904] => -5.1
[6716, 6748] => -4.6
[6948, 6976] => -4.3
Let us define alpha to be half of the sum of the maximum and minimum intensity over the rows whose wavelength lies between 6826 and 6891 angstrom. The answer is 4.51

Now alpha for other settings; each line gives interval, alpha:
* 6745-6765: 4.79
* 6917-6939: 4.10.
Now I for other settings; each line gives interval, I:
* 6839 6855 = 6853.88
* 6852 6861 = 6860.20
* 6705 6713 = 6711.76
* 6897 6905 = 6904.57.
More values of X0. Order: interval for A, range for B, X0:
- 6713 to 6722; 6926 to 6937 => -0.12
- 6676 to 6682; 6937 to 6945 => -0.06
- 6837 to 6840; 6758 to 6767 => -0.01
